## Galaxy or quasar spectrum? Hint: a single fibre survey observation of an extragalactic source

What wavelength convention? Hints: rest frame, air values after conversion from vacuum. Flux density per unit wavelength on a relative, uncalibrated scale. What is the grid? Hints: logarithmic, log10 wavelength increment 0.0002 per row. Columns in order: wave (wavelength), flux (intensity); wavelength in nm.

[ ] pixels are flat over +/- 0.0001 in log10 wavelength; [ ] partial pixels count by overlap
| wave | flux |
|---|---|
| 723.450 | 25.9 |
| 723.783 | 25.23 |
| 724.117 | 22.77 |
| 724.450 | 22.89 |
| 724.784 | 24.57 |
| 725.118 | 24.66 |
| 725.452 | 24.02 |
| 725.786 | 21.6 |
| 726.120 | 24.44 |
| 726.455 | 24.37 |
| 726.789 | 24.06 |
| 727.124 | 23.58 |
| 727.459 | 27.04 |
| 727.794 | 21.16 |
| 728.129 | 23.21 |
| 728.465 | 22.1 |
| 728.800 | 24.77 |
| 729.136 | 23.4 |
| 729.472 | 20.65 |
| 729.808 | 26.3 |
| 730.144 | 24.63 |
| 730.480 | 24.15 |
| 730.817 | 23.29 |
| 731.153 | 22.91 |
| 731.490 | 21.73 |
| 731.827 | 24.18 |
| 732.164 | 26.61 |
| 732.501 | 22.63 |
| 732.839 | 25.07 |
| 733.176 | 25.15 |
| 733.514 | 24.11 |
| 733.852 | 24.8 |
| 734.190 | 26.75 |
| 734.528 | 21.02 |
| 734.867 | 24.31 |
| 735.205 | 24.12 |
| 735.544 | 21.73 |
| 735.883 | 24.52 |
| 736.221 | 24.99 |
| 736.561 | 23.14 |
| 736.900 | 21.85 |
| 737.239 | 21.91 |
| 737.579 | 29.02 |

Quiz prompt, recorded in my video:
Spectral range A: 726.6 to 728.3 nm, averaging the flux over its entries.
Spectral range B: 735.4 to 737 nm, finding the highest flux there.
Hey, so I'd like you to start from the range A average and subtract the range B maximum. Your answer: -1.18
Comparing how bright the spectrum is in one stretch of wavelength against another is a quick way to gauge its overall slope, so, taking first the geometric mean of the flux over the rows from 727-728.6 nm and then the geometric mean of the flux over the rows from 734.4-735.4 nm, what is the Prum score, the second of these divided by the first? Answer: 0.99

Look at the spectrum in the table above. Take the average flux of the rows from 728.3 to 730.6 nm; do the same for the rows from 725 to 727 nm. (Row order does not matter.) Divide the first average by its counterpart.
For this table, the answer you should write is 0.99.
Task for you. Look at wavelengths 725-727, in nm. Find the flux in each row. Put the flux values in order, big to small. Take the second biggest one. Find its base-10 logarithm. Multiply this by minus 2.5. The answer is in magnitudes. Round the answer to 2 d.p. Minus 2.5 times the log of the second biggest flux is -3.47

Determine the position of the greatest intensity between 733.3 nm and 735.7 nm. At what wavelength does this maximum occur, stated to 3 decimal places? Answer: 734.190 nm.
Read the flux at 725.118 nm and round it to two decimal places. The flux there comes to 24.66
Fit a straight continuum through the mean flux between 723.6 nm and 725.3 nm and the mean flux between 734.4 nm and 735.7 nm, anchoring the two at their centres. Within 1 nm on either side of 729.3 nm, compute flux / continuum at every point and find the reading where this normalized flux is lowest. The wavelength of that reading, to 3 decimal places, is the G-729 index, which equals 729.472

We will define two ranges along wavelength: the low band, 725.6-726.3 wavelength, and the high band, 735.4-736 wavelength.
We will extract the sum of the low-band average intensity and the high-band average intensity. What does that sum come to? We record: 46.1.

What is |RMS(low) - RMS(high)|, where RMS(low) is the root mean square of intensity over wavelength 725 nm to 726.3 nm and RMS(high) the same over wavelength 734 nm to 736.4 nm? 0.28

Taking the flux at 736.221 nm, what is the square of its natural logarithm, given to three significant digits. 10.4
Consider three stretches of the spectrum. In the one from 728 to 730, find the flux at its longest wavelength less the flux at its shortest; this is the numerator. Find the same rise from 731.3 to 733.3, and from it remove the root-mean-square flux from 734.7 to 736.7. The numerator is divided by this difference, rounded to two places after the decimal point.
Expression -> -0.15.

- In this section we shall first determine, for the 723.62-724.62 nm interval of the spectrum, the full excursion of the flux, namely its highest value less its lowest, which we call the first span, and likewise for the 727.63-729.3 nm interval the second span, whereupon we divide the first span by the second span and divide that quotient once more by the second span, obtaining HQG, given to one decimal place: 0.2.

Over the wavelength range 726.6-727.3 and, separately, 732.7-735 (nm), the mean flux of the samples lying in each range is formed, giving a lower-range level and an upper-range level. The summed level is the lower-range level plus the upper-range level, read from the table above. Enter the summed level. 48.3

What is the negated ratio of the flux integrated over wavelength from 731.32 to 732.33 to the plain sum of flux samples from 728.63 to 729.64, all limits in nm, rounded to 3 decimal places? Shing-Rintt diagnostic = -0.355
